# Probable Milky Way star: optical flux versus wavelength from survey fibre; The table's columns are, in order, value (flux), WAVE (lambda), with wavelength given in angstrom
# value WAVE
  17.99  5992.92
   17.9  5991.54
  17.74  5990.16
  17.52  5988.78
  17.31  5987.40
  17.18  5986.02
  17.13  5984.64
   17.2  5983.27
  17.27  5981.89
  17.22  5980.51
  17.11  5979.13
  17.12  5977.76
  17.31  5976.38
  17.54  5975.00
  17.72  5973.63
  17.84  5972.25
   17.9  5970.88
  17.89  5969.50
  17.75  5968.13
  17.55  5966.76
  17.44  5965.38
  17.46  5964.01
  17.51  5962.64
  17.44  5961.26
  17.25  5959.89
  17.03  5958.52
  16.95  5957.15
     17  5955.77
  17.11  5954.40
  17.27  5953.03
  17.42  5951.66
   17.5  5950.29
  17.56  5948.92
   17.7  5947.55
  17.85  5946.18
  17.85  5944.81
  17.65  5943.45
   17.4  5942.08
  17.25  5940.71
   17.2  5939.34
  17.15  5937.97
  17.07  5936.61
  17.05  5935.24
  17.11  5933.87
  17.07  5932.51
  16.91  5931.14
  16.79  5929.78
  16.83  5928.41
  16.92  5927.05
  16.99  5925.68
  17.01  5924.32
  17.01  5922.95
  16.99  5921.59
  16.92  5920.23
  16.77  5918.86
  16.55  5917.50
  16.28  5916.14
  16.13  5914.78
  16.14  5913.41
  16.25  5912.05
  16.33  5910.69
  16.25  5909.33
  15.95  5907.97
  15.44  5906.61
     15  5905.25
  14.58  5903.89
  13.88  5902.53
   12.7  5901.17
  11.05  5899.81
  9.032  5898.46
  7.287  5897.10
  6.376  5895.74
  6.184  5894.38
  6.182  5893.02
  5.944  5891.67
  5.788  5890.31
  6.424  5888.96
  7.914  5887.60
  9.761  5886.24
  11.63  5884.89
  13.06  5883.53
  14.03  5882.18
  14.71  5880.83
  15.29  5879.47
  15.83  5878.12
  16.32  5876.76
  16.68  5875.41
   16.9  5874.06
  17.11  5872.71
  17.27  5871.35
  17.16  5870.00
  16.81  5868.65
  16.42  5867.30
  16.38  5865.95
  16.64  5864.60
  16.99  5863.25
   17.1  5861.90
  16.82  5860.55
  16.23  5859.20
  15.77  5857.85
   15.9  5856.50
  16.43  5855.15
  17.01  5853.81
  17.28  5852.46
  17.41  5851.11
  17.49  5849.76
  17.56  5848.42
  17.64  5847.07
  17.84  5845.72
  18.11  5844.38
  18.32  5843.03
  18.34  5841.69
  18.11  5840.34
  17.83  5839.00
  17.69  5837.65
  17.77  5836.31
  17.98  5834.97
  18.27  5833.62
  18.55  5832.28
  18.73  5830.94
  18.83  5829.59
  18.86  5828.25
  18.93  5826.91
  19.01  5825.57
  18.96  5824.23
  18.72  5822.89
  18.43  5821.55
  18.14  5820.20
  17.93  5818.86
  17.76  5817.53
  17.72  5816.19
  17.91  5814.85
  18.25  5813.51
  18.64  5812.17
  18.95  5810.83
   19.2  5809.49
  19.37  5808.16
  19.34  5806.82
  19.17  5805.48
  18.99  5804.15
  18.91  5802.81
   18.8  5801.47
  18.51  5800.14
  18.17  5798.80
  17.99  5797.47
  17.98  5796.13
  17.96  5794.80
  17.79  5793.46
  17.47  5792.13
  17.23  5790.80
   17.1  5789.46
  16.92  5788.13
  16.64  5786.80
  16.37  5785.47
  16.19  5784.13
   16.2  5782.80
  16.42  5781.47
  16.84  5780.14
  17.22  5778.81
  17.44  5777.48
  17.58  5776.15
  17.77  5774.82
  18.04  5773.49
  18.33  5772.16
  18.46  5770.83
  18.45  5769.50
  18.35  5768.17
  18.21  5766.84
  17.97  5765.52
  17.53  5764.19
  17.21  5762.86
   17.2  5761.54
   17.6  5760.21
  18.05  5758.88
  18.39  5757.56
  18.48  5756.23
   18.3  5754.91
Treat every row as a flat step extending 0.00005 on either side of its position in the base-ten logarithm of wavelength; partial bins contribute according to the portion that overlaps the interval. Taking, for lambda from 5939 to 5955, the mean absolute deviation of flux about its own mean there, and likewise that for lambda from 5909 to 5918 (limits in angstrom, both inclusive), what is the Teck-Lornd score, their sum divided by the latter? 3.2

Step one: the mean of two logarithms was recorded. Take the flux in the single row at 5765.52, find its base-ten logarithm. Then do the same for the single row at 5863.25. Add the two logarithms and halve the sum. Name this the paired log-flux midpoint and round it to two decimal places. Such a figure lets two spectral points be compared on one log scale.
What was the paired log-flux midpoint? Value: 1.24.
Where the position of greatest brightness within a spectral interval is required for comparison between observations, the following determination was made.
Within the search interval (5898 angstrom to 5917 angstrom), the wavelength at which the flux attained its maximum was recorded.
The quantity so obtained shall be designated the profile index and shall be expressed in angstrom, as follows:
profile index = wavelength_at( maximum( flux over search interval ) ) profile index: 5910.69 angstrom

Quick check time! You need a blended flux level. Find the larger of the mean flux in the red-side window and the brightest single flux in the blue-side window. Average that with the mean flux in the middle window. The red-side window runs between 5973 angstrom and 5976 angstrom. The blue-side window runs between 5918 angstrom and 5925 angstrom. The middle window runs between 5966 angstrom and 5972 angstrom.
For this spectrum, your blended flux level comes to 17.7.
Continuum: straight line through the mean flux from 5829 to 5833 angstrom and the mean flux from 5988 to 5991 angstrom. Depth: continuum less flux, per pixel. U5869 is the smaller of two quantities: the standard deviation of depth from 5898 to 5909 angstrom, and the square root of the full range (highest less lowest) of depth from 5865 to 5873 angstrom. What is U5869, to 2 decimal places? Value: 0.96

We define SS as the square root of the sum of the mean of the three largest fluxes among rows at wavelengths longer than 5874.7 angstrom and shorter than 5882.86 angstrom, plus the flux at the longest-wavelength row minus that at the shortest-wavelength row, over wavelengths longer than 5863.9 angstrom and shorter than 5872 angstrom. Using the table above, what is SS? 4.11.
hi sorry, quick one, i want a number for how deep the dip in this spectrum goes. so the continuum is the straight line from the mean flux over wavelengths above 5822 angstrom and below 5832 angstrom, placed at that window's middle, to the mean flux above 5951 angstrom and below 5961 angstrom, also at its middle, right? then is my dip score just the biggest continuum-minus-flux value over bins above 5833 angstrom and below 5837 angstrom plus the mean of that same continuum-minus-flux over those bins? 1.7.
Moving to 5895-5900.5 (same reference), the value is 21.1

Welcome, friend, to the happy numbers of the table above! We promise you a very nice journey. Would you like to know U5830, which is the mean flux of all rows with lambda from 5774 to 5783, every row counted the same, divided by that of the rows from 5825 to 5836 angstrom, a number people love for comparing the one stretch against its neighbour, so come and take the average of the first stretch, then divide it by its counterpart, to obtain 0.92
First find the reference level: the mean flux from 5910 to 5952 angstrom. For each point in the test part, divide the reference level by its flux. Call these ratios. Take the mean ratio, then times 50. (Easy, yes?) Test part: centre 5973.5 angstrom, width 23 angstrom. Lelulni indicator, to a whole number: 49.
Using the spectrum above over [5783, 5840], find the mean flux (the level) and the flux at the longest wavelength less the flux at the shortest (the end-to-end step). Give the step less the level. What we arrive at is -16.5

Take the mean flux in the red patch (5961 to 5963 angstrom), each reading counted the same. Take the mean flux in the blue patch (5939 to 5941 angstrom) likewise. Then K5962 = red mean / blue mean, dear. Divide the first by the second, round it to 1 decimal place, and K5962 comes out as 1.0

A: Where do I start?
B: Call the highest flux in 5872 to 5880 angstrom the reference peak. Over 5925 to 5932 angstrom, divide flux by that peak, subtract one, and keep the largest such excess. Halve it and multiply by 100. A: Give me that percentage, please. 0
